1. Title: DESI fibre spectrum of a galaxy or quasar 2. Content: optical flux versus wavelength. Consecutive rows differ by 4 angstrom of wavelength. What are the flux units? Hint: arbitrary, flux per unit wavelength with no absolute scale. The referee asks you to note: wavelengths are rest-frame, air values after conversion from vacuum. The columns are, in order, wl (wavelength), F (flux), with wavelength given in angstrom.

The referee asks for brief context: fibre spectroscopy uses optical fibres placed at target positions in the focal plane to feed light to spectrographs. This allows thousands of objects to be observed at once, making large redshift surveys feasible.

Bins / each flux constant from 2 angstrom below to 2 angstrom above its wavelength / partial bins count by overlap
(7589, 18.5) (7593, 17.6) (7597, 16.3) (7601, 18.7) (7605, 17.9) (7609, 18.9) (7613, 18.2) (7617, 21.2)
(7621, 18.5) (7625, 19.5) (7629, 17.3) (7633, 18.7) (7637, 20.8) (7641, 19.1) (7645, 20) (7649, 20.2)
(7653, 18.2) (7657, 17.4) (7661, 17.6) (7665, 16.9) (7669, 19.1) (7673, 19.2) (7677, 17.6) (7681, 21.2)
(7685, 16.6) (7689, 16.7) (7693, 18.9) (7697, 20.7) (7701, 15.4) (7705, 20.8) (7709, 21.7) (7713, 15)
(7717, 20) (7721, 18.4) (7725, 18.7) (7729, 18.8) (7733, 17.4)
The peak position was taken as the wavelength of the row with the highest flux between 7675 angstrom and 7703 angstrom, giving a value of 7681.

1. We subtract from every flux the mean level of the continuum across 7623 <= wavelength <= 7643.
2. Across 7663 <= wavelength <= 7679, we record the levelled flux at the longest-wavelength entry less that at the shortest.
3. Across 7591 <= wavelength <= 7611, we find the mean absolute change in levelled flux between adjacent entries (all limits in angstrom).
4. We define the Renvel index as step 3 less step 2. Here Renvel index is 1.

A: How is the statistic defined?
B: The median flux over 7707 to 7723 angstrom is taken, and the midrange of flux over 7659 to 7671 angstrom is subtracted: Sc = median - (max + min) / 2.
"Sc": 1.2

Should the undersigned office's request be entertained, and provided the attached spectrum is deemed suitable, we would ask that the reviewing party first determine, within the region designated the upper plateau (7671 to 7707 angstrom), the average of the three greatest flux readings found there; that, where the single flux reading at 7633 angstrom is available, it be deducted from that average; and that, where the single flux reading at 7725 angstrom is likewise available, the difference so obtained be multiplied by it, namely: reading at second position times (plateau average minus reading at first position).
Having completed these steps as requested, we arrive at 41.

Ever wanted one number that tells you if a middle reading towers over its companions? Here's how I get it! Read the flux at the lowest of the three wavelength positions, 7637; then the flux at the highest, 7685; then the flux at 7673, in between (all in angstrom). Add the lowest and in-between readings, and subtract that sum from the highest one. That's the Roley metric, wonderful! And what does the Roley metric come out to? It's -23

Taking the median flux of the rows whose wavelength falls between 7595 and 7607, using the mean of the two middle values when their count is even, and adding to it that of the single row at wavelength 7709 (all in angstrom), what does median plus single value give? 39.6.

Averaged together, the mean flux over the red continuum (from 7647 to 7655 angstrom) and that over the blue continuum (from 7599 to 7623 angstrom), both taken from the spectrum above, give 19.05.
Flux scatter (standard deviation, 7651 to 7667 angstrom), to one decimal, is 0.5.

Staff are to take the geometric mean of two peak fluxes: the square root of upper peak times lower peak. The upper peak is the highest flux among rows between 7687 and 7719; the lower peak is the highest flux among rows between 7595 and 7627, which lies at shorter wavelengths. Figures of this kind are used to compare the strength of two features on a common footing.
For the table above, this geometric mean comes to 21.4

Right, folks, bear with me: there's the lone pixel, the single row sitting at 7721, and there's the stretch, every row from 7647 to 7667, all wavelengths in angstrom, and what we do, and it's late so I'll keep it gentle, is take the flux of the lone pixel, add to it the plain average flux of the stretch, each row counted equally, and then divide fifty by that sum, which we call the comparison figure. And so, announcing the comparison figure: 1.37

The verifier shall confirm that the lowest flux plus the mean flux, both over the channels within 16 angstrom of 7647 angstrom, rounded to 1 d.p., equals 36.4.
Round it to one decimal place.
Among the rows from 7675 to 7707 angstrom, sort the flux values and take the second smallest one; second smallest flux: 16.6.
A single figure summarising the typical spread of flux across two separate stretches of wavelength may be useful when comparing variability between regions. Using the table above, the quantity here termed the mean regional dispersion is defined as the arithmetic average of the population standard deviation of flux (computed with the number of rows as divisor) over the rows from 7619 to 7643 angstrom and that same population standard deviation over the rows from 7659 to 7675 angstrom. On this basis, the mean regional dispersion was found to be 1.0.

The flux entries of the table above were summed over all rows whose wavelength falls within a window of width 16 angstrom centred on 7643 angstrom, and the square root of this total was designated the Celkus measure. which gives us 8.950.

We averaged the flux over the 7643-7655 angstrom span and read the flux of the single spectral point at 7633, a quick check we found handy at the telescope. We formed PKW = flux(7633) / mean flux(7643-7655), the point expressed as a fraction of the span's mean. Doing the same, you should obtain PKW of 0.96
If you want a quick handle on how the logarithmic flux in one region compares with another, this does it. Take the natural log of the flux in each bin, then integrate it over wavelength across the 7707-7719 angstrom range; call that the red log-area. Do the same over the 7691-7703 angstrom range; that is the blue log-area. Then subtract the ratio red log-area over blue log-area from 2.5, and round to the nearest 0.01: 1.49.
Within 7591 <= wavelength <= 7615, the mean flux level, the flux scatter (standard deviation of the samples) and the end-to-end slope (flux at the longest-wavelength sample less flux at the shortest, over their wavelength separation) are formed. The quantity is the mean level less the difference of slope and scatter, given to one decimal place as 18.8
